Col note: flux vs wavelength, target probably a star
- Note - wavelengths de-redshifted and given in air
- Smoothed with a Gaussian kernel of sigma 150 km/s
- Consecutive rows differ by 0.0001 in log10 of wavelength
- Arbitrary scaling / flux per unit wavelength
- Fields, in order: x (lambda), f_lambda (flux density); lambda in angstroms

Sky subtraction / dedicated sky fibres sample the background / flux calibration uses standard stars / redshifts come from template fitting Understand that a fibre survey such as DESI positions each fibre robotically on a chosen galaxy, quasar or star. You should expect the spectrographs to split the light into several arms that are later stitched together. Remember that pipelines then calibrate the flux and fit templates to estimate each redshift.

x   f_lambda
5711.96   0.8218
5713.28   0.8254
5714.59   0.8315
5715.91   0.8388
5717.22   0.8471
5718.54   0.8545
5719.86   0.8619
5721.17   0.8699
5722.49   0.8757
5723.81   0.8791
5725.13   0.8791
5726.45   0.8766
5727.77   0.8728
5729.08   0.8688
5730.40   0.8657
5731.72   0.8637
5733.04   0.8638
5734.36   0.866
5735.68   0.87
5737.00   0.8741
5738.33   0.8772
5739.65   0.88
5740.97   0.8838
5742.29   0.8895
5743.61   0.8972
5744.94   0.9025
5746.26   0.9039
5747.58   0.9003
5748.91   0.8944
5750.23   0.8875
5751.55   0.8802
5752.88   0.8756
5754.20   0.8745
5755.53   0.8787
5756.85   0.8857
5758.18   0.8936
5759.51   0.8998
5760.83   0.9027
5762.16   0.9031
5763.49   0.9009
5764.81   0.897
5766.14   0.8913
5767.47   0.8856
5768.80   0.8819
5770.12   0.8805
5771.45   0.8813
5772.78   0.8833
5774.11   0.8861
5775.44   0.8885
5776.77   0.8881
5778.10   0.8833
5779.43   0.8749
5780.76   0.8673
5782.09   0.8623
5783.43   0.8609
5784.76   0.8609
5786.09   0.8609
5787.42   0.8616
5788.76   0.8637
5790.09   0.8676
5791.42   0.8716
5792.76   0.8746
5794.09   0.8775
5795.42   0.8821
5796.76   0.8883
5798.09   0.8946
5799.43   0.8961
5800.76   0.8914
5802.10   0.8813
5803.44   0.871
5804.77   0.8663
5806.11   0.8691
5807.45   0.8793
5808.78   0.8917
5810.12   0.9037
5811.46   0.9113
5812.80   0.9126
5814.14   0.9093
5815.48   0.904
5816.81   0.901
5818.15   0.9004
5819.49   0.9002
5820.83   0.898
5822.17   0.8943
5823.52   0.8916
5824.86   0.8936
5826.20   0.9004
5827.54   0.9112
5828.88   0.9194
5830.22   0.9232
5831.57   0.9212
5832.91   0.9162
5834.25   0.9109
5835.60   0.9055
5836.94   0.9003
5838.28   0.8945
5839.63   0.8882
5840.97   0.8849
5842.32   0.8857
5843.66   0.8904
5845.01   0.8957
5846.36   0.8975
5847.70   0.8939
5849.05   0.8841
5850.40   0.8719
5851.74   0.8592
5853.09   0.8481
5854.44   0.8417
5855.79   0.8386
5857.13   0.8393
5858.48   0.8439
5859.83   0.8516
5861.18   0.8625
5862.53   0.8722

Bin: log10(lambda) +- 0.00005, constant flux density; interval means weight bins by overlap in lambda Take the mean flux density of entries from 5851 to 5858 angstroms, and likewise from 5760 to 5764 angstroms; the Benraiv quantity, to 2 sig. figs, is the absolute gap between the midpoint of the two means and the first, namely 0.028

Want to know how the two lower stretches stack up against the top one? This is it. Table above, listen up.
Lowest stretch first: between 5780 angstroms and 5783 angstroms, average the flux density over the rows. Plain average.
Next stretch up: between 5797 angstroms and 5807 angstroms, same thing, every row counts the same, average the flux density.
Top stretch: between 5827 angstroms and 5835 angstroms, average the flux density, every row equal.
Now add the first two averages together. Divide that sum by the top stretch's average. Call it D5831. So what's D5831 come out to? 1.90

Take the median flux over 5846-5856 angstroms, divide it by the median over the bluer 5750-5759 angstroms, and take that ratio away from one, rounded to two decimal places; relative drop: 0.02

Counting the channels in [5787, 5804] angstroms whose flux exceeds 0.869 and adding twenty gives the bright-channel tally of 30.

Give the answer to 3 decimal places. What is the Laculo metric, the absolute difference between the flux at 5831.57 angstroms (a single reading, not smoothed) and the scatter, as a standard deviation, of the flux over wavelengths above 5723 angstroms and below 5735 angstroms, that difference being 0.915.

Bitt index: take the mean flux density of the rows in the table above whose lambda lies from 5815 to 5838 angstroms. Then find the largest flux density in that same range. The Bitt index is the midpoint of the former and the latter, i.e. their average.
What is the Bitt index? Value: 0.914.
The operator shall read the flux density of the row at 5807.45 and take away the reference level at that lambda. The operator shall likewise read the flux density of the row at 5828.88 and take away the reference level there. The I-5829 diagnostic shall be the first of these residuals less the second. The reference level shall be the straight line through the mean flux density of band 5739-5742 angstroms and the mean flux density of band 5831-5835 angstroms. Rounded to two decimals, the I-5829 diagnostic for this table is -0.03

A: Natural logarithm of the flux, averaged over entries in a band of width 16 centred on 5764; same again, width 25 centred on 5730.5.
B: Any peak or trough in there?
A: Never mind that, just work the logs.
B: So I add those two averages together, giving -0.251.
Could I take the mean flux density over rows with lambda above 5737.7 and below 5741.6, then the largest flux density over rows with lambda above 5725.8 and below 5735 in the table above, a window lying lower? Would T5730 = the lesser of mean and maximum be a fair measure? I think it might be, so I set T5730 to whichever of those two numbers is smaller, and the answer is 0.877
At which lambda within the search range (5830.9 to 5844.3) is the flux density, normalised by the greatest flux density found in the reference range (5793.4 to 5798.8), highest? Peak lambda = 5831.57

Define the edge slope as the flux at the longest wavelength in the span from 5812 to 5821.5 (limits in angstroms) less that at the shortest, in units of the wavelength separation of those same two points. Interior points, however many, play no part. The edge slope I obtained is -0.0018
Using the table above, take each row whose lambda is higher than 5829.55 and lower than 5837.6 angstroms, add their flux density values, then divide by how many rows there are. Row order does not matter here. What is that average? 0.91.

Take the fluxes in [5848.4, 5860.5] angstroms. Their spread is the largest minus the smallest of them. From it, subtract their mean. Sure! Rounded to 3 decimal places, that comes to -0.808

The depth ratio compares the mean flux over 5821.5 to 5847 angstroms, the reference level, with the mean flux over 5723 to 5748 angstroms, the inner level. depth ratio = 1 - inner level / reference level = 0.024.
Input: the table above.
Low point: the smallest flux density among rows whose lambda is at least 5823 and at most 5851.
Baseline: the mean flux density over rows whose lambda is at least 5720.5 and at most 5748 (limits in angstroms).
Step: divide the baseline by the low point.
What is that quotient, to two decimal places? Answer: 1.01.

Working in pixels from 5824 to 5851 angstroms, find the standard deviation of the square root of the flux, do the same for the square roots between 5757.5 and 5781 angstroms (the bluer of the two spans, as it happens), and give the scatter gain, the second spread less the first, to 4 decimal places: -0.0021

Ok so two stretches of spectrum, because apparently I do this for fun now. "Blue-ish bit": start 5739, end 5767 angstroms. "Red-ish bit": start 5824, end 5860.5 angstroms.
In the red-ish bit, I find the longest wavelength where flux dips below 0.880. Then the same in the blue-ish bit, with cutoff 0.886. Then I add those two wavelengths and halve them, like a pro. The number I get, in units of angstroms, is 5808.3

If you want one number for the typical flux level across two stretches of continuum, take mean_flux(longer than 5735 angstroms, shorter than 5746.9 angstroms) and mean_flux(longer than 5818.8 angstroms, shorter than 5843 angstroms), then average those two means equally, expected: 0.894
